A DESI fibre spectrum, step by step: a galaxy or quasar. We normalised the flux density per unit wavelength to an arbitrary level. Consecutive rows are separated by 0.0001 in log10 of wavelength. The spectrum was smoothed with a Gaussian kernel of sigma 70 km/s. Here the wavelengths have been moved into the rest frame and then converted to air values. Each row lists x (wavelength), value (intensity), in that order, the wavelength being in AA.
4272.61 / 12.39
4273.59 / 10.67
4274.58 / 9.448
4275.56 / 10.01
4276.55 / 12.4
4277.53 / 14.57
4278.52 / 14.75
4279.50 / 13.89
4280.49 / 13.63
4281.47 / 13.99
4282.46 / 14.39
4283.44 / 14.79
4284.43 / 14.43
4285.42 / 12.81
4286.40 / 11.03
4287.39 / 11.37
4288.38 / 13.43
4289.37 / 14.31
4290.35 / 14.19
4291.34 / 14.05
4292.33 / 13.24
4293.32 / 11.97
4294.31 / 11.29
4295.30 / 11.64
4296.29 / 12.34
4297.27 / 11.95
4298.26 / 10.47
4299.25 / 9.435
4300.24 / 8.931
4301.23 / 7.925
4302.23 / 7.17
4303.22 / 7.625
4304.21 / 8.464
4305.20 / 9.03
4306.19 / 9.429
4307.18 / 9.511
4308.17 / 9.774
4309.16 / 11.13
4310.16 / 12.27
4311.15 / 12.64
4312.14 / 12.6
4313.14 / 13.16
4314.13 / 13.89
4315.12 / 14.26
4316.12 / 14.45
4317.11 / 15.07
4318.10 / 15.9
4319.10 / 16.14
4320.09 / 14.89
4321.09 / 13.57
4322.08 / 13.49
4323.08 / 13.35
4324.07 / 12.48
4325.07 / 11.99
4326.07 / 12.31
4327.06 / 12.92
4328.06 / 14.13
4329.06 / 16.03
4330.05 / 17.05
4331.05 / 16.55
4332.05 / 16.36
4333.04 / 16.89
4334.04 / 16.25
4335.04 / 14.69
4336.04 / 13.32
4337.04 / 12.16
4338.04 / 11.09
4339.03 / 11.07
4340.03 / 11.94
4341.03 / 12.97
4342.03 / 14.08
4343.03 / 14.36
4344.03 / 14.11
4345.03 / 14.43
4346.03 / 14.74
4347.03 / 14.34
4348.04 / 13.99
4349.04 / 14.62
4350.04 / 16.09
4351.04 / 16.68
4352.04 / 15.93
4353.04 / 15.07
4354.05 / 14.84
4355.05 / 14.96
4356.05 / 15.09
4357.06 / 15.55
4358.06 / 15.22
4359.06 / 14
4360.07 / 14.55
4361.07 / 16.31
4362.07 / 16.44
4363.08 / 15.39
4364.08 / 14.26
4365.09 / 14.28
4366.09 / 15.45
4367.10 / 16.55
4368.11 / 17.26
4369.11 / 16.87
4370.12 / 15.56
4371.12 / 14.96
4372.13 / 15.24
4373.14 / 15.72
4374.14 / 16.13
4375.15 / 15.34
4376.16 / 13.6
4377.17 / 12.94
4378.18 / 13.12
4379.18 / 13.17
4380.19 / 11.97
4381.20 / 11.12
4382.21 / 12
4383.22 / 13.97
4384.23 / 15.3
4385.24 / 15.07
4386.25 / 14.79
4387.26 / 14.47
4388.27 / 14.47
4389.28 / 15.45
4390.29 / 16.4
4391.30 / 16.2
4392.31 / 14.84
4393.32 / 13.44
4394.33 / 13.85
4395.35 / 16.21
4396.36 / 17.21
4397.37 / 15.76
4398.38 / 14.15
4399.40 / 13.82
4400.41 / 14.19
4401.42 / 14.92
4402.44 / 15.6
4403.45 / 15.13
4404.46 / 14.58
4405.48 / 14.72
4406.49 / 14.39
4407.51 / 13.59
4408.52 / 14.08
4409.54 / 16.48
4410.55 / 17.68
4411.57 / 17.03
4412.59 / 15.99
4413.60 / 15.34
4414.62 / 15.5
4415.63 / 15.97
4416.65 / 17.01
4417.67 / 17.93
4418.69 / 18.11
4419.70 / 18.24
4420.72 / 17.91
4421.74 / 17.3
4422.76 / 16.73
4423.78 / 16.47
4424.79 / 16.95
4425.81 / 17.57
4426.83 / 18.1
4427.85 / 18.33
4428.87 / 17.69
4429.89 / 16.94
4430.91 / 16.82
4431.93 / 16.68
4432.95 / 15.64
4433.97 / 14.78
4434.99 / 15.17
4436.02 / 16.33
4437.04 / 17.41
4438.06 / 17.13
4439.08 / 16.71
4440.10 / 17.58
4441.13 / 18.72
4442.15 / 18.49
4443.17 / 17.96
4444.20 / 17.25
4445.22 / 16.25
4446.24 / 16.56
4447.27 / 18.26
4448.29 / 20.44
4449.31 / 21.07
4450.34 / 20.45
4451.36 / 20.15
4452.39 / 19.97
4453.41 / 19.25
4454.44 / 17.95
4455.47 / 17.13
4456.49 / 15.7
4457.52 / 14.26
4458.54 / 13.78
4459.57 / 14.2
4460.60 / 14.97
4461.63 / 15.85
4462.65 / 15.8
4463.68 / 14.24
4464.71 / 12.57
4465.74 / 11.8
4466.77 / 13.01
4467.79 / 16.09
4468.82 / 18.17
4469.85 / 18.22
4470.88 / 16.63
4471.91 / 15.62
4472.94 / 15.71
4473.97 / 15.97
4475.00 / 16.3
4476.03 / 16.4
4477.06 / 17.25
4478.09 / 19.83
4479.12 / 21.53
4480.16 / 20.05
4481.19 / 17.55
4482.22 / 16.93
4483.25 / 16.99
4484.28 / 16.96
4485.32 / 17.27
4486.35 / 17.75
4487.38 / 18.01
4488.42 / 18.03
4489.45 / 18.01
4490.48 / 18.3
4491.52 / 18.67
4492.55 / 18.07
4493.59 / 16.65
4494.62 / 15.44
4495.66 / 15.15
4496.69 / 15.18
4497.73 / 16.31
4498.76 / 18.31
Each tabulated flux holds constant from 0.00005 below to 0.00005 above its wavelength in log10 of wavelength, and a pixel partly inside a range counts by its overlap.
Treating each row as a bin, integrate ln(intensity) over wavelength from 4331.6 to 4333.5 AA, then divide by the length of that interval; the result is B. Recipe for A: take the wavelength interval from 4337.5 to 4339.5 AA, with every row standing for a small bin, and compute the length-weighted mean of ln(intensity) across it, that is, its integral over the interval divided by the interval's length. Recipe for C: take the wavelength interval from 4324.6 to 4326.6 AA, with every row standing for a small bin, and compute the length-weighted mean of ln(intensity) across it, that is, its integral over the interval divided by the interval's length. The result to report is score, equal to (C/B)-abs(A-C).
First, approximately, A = 2.42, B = 2.82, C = 2.5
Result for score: 0.80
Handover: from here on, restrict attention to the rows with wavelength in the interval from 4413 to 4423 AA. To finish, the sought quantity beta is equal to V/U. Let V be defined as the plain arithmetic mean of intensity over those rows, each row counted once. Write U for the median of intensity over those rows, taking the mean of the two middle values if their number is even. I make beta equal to 0.99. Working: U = 17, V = 17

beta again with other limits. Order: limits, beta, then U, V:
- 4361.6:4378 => 1.00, 15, 15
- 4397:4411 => 1.02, 15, 15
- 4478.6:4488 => 1.03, 18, 18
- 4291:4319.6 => 0.97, 12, 12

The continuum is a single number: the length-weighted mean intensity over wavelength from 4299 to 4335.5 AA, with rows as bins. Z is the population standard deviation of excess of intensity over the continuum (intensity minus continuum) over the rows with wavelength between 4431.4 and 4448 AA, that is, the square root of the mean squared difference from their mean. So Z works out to 1.1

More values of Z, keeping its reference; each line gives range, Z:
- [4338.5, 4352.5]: 1.5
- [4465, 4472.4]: 2.3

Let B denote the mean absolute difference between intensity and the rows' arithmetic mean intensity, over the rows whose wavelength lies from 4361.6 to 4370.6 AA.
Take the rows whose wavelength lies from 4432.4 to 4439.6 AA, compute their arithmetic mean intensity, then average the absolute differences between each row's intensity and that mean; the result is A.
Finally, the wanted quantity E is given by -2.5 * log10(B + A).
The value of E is -0.59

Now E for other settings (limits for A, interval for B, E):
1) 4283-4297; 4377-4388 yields -0.90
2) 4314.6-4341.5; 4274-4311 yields -1.36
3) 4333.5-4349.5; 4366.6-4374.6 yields -0.65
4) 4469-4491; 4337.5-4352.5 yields -0.91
